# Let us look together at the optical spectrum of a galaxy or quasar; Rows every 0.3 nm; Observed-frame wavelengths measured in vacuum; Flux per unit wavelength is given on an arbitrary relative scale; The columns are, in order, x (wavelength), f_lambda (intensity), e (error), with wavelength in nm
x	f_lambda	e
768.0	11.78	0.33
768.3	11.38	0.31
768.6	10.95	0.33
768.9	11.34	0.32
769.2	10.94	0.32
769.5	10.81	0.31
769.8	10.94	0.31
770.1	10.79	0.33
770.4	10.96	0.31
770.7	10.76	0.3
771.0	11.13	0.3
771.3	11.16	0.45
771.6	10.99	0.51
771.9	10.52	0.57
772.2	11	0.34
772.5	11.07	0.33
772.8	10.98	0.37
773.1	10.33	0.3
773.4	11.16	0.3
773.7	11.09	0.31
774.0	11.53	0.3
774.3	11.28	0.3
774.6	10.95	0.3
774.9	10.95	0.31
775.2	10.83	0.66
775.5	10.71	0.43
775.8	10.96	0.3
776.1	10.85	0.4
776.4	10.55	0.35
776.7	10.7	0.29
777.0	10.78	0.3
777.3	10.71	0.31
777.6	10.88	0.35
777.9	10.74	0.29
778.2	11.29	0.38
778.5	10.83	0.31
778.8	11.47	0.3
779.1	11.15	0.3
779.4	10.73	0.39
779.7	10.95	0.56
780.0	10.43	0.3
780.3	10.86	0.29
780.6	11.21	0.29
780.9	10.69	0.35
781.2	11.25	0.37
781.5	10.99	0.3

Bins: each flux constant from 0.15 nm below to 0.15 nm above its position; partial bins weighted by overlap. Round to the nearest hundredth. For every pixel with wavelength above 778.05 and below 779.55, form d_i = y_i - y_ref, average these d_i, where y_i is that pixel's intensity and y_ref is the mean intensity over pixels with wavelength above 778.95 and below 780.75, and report 0.21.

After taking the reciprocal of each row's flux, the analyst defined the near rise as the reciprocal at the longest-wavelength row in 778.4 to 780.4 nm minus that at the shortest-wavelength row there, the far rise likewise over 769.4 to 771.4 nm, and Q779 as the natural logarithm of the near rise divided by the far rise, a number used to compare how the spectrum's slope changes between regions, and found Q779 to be -2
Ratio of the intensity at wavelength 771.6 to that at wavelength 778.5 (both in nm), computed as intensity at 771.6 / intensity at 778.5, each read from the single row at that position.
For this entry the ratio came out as 1.01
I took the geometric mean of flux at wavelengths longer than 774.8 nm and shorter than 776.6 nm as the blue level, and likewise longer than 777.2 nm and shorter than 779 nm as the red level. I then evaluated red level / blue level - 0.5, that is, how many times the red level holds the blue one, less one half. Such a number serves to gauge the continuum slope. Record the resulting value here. 0.516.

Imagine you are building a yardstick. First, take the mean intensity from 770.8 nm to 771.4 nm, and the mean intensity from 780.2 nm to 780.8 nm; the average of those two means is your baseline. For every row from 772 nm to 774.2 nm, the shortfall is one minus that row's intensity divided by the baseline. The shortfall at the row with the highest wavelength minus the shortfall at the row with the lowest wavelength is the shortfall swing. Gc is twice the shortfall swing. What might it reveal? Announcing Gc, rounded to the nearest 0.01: -0.10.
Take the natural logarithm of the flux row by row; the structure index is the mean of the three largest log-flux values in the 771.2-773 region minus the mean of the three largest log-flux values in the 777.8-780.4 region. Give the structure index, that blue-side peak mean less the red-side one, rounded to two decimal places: -0.02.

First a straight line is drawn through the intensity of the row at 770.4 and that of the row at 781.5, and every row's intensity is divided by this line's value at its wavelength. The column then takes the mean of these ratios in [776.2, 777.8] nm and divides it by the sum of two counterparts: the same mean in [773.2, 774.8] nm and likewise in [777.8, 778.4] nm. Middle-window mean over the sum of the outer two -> 0.483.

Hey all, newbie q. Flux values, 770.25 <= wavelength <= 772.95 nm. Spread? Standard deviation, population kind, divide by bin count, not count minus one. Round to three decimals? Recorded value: 0.188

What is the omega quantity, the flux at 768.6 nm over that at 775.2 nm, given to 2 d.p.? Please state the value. 1.01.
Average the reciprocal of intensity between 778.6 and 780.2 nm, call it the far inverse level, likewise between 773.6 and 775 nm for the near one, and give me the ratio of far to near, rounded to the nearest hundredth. 1.02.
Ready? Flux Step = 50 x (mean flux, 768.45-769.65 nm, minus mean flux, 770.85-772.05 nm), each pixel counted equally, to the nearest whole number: 3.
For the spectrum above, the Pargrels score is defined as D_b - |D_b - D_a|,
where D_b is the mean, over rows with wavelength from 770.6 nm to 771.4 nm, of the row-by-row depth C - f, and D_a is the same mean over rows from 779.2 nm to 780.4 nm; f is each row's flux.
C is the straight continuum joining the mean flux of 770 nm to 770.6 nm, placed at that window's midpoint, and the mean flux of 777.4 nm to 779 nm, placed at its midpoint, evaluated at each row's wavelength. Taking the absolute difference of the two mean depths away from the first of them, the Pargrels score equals -0.59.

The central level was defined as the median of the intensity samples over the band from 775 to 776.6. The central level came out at 10.8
